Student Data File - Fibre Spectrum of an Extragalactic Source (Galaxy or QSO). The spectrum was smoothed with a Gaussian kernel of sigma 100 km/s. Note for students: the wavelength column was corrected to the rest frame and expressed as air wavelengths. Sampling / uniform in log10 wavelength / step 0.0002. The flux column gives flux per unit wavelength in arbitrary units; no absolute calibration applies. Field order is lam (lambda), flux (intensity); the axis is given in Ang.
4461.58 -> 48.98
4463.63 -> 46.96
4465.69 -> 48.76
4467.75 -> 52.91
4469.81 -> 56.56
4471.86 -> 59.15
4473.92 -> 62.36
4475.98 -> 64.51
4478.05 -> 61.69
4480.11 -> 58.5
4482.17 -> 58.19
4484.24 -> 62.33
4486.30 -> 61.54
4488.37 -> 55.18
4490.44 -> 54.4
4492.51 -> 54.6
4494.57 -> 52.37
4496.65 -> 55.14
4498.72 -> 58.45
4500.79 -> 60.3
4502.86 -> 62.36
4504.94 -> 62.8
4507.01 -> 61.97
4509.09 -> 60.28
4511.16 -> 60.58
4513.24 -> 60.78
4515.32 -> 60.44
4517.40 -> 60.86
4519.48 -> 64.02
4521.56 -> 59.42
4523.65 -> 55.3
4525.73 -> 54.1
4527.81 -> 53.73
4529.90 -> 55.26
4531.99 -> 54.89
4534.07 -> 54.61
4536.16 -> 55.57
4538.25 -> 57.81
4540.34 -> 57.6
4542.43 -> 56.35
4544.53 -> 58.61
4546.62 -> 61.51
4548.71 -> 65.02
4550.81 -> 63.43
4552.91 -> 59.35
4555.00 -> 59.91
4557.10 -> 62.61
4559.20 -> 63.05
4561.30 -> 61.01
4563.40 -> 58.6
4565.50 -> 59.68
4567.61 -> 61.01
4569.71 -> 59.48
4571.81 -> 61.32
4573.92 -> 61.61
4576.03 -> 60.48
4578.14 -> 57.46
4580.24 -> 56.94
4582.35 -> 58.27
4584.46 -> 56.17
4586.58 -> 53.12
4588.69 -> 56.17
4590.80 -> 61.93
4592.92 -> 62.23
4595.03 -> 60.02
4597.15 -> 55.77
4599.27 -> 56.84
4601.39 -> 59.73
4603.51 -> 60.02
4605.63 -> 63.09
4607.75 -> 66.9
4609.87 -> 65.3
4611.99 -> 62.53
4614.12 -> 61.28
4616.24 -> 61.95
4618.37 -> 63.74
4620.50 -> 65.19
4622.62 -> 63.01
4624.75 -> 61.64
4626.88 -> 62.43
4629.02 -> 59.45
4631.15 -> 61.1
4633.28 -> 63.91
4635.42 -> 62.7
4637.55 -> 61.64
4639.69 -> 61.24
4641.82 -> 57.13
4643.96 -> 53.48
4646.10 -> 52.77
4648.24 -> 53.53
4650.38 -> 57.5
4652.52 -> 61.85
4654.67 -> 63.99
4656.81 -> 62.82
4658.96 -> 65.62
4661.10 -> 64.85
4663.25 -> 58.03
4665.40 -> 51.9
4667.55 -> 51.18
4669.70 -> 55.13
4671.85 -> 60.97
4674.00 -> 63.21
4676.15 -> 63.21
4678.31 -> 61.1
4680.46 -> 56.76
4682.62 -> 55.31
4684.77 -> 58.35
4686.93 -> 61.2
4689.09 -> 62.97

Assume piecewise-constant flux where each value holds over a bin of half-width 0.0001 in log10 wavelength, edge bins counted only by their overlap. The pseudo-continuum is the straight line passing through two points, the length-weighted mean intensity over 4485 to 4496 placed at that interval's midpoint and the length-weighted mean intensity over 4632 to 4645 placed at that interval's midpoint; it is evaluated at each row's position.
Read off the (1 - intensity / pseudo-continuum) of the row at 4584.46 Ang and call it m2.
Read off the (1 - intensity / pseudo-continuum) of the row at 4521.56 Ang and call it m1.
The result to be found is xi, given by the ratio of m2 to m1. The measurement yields -1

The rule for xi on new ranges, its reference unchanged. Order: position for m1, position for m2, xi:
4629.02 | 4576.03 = -7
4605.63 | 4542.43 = 0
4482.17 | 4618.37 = 1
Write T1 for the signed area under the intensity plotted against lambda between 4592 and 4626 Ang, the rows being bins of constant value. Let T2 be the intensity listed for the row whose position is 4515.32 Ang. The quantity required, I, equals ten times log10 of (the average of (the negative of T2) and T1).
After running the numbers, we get 30.1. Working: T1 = 2103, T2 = 60.44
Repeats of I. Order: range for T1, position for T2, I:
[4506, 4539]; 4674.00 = 29.7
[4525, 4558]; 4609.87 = 29.7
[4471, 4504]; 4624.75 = 29.7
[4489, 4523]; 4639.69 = 29.9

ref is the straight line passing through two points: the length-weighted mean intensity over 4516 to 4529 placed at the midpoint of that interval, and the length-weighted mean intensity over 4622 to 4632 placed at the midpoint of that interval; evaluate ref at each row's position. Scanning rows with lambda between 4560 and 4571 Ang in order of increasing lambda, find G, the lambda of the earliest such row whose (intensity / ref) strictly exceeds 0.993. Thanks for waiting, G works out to 4561.30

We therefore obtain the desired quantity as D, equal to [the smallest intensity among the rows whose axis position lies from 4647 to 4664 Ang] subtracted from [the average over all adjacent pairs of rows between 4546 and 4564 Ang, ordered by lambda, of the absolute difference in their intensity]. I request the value -51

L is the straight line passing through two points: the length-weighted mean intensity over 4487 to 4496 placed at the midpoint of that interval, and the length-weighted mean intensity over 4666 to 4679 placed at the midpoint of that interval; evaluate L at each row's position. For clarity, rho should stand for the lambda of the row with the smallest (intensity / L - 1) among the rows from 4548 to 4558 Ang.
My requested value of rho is 4552.91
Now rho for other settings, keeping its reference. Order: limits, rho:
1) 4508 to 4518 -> 4515.32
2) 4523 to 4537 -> 4527.81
